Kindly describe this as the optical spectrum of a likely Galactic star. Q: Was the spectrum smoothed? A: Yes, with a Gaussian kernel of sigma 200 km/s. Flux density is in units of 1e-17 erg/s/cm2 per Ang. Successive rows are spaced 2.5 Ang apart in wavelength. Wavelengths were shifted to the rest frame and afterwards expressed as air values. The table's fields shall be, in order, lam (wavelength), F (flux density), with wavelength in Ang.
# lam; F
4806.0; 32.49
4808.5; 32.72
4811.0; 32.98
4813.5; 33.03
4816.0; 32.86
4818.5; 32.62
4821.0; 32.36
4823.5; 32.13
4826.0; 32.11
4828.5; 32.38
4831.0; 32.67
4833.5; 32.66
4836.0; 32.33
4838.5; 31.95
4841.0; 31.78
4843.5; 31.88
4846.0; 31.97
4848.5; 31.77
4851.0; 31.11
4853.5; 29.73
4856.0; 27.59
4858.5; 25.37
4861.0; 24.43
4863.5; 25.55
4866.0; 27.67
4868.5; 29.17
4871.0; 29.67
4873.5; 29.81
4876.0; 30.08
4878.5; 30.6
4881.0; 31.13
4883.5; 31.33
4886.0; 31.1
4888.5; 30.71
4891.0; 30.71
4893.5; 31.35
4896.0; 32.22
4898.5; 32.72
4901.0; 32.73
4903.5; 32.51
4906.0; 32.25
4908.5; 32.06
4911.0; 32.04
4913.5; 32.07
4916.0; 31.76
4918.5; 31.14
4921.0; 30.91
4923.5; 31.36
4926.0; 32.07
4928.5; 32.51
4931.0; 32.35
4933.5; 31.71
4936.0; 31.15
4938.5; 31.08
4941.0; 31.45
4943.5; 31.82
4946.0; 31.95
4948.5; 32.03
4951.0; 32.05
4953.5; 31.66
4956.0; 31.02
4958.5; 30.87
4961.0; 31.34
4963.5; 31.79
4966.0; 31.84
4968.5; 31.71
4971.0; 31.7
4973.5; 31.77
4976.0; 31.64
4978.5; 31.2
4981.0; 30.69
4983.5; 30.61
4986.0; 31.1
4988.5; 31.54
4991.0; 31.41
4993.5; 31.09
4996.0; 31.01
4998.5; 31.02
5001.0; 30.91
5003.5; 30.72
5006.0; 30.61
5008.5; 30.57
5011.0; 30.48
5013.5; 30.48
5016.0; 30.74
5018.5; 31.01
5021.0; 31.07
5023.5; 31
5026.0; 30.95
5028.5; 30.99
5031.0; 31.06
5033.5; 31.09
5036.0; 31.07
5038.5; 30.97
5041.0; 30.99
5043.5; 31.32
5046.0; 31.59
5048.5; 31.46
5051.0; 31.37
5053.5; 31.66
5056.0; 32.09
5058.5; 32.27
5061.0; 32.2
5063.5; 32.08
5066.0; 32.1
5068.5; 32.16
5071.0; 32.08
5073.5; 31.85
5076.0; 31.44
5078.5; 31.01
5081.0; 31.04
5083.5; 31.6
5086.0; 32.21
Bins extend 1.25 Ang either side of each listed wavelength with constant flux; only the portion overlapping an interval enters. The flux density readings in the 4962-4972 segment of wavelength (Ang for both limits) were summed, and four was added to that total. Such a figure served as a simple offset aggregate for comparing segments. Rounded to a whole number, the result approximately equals 131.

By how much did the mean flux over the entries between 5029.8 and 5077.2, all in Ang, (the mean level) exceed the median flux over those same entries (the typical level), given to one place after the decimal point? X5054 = 0.0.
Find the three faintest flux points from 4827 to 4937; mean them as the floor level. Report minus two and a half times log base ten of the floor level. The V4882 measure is -3.50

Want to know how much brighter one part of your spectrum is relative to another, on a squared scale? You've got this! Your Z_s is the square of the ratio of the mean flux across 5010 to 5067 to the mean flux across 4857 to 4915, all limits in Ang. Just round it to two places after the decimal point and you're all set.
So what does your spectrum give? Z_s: 1.07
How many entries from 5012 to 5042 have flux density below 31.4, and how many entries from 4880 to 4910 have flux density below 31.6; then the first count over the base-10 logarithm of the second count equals 15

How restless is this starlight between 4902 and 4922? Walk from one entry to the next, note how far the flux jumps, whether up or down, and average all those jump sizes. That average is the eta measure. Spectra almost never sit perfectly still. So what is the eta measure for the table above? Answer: 0.24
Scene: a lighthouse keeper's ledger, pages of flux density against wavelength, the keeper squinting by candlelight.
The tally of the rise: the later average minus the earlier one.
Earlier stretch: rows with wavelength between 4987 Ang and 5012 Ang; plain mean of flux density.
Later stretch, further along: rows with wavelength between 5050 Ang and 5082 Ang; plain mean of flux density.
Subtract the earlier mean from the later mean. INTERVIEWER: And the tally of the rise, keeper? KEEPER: 0.9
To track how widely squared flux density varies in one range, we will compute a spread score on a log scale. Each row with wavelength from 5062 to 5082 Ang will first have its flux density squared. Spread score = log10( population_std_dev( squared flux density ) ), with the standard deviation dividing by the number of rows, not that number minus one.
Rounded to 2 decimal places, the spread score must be 1.46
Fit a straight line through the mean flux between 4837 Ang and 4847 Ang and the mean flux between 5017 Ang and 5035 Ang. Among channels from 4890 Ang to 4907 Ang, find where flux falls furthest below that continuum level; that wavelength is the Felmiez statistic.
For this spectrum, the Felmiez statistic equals 4891.0 Ang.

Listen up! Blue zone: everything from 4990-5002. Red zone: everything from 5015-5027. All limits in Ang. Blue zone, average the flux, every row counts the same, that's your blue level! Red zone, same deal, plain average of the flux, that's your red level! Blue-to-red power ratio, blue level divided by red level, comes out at 1.004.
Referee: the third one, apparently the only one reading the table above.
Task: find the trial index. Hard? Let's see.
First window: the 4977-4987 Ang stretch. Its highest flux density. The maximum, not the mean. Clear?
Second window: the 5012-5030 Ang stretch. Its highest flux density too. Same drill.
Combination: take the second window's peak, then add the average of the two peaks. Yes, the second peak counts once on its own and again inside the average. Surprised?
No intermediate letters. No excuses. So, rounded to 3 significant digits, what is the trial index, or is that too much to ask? 62.2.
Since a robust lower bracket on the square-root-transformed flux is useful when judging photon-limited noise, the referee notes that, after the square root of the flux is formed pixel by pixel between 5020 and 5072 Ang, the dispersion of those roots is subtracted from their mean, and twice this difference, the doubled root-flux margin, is 11.1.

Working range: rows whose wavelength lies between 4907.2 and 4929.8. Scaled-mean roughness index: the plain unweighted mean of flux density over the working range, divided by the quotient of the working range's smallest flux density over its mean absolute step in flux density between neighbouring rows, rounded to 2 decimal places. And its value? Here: 0.36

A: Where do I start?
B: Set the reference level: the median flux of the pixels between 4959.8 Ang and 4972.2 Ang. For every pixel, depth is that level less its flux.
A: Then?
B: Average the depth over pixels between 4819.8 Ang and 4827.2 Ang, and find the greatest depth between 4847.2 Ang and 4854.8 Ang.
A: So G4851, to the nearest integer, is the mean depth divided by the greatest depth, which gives 0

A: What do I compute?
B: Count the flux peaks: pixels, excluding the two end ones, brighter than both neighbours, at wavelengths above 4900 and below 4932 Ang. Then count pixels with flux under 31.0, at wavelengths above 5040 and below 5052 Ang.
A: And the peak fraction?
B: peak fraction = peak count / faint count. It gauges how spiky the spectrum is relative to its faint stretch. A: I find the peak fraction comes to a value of 2.00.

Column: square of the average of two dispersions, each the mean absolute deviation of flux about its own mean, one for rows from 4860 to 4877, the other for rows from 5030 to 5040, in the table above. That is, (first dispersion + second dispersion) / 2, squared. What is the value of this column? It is 0.90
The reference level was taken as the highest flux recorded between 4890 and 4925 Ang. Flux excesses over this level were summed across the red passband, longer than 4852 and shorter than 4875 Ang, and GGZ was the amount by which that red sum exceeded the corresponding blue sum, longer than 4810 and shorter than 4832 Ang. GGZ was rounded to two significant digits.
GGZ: -44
